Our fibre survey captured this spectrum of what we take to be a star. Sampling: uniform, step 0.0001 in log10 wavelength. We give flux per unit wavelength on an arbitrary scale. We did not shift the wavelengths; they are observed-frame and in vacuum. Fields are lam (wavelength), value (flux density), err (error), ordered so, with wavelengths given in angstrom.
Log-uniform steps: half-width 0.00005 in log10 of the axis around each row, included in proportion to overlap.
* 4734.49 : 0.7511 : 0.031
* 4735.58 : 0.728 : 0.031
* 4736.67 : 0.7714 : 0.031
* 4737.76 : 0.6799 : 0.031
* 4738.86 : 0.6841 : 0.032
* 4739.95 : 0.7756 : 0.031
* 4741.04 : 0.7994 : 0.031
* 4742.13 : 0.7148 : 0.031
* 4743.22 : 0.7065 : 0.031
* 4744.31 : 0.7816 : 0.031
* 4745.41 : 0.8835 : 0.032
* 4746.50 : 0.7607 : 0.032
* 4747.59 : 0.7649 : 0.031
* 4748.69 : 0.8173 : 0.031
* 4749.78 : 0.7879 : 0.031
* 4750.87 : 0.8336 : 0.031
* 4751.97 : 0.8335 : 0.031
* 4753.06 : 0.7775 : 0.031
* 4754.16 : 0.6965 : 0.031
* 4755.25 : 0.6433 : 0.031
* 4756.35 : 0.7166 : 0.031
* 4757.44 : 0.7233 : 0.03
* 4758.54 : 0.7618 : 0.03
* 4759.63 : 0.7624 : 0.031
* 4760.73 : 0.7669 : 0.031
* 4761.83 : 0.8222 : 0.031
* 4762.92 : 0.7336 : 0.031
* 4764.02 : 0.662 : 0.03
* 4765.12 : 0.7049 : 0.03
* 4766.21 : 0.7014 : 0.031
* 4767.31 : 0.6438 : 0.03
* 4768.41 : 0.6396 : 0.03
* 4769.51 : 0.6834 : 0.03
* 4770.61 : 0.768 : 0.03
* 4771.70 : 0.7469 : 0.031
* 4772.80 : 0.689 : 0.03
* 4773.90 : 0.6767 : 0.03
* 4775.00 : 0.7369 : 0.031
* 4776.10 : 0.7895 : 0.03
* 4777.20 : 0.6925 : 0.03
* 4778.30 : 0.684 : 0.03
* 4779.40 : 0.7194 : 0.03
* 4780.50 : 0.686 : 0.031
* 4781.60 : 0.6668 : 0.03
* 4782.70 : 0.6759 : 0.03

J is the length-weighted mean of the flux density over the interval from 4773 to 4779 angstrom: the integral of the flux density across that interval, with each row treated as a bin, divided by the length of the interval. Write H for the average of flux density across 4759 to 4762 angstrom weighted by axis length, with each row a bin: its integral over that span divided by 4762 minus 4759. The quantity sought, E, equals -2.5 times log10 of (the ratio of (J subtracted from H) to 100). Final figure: 8.0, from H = 0.778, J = 0.71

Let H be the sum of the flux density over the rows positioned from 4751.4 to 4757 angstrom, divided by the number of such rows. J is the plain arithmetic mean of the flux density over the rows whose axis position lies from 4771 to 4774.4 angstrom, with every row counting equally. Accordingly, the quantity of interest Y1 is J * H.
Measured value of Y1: 0.52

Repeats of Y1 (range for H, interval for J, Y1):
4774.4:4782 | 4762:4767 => 0.50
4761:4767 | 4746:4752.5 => 0.58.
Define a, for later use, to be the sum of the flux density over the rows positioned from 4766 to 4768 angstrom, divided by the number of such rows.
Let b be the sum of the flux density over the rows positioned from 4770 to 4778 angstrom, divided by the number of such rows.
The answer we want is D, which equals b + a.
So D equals 1.40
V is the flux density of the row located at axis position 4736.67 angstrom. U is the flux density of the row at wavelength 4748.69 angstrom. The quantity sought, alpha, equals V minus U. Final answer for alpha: -0.05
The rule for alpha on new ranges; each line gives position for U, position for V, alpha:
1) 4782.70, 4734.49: 0.08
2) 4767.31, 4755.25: 0.00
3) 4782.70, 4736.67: 0.10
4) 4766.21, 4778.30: -0.02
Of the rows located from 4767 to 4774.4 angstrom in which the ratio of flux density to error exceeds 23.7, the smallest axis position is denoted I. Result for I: 4770.61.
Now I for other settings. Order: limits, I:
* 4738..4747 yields 4739.95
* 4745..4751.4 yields 4745.41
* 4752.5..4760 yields 4753.06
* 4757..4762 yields 4757.44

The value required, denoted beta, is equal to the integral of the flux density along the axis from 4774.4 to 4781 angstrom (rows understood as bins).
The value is 4.74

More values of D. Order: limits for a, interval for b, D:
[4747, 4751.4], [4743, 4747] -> 1.58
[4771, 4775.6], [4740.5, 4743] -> 1.47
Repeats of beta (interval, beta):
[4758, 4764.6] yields 4.96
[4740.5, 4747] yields 5.04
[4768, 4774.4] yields 4.50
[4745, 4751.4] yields 5.17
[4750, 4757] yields 5.26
